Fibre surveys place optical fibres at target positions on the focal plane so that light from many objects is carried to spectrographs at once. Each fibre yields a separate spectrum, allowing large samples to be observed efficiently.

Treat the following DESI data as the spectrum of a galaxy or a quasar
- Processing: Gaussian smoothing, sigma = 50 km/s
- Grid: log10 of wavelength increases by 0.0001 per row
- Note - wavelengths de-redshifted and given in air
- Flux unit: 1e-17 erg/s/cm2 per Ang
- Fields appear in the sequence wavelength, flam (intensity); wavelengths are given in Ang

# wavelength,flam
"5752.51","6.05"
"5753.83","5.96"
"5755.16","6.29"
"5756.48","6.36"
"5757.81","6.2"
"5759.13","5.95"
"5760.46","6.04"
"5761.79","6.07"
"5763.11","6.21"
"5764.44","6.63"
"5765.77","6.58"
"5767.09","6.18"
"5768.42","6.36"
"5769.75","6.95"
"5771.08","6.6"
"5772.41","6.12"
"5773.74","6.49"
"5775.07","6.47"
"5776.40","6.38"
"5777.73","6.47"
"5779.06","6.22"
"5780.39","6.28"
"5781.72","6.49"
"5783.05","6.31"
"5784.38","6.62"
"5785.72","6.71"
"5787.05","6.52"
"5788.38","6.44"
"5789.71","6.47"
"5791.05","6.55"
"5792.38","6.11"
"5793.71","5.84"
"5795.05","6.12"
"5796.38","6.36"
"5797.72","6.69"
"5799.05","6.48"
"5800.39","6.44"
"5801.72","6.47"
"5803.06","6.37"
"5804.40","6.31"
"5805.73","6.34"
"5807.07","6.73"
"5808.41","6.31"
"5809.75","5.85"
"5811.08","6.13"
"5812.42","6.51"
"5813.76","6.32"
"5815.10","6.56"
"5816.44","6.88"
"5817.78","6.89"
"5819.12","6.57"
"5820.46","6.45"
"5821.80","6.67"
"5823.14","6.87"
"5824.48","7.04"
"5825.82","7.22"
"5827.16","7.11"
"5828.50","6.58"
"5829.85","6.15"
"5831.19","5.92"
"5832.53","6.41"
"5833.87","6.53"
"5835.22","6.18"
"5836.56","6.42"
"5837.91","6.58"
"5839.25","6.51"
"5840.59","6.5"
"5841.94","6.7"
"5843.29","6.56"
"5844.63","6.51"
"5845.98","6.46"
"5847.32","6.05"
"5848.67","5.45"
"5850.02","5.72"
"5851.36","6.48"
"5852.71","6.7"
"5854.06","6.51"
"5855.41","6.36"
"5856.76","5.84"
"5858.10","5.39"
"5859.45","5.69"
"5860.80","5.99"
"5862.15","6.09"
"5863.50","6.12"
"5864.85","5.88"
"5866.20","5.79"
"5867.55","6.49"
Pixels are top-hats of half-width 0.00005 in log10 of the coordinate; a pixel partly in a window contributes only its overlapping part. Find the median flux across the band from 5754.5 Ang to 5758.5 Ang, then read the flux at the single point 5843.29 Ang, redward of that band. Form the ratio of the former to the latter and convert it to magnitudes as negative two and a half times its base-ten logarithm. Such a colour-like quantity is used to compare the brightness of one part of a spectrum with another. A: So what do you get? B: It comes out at 0.046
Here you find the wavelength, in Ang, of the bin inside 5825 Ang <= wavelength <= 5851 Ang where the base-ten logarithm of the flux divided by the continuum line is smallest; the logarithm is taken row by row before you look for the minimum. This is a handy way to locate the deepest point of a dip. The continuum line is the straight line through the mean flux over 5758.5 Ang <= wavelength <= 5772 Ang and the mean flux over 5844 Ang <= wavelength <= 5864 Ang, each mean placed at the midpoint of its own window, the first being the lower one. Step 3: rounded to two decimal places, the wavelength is 5848.67 Ang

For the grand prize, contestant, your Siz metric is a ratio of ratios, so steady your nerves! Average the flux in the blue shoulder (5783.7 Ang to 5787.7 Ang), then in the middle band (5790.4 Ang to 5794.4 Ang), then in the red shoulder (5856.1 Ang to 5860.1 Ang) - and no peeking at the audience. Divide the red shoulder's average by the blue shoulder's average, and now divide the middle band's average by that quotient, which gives 7.2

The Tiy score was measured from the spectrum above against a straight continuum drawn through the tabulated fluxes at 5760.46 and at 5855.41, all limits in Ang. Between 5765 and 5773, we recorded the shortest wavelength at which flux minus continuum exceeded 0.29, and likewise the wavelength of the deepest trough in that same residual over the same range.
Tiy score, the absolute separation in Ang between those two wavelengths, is 6.6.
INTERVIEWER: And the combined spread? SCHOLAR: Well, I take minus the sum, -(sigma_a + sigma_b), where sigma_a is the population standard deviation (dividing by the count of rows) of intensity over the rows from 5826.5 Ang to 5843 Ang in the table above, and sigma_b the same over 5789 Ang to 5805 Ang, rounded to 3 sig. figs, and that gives -0.507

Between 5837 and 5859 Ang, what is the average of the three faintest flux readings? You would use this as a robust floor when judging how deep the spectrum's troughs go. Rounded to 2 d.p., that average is 5.52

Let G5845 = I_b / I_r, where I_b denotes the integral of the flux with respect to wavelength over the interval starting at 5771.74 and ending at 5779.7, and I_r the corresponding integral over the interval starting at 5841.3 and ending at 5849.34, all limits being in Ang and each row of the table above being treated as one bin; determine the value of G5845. 1.00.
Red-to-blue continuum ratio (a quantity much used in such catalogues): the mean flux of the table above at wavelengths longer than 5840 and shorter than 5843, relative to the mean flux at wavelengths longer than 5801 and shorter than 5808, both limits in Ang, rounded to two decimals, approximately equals 1.02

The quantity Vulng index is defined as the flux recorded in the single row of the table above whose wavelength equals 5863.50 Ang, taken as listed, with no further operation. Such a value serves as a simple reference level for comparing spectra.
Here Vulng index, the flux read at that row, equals 6.12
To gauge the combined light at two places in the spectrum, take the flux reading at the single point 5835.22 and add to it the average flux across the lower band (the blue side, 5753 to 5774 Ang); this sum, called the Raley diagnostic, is 12.5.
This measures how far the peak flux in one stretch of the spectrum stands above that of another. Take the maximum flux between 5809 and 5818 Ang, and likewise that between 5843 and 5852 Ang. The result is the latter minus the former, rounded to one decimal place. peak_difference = -0.3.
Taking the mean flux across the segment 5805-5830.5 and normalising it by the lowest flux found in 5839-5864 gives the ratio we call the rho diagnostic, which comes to 1.22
